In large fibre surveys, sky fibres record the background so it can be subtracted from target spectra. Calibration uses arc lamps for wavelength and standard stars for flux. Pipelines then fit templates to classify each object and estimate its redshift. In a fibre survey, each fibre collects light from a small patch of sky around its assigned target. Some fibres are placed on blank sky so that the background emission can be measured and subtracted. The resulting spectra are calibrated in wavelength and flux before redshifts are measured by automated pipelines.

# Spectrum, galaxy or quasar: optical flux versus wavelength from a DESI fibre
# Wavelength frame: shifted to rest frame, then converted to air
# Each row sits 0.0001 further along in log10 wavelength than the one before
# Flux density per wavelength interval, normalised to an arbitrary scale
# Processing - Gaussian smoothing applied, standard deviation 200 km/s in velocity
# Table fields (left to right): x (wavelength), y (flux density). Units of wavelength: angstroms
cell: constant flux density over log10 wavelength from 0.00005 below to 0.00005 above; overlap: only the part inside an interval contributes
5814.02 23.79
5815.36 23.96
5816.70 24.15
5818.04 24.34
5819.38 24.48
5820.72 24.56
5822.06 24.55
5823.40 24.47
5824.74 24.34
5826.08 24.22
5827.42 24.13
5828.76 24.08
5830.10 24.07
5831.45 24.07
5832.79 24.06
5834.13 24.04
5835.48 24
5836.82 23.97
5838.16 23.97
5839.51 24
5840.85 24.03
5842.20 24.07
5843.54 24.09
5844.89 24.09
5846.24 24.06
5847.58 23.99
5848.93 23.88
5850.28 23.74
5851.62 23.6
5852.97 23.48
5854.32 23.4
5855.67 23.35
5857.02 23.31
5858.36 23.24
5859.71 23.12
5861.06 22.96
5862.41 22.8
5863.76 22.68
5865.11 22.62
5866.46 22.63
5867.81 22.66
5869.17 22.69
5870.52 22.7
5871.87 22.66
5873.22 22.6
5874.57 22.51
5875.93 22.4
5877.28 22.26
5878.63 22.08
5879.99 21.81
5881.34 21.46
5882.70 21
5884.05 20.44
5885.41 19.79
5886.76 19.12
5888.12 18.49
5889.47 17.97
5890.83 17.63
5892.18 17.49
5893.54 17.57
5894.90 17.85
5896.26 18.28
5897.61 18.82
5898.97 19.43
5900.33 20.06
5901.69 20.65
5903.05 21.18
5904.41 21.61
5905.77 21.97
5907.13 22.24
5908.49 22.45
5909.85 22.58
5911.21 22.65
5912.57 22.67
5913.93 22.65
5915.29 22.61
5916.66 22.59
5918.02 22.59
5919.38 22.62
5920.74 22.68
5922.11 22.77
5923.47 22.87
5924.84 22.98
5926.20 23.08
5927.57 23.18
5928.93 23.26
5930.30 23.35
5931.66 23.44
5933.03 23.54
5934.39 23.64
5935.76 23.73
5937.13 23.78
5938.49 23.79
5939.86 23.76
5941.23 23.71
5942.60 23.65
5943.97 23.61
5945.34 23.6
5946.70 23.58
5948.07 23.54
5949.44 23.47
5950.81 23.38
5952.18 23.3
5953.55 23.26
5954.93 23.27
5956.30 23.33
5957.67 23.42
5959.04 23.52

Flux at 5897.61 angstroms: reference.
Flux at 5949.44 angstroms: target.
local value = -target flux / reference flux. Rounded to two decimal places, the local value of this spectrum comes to -1.25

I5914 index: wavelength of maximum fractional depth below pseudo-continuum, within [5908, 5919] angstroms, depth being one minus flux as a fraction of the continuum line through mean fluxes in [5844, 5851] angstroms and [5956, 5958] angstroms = 5908.49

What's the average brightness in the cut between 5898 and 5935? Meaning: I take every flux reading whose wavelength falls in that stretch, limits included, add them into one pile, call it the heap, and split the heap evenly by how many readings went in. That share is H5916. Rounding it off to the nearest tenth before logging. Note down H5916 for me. 22.4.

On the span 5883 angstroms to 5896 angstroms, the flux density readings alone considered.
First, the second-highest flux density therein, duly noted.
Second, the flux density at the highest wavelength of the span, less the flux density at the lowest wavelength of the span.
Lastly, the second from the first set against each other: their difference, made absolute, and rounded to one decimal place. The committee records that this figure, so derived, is 22.4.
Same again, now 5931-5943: 23.6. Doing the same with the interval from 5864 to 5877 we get 22.9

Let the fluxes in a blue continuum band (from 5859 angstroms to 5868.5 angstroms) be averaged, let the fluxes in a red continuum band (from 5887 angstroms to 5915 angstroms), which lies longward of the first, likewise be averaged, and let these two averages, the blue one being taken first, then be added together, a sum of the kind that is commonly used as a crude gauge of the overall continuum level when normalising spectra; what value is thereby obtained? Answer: 43.0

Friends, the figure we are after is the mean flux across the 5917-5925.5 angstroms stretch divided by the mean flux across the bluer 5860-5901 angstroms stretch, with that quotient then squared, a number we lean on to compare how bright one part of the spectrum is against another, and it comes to 1.20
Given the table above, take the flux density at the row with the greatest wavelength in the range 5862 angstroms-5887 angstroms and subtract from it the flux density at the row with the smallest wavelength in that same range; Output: -3.7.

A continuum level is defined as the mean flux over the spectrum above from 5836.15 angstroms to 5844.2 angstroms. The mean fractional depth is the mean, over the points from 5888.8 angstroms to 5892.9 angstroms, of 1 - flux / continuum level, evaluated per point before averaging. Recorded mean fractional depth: 0.26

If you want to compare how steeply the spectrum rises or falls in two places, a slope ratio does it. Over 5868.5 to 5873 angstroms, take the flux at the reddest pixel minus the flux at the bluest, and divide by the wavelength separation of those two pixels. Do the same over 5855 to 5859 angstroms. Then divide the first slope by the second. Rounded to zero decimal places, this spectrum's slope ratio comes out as 0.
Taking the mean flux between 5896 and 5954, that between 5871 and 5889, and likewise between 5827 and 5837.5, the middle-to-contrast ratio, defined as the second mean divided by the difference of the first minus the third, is -15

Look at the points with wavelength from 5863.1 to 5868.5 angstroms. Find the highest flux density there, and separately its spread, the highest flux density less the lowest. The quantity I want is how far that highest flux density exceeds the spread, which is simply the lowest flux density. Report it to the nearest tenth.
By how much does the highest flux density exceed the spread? 22.6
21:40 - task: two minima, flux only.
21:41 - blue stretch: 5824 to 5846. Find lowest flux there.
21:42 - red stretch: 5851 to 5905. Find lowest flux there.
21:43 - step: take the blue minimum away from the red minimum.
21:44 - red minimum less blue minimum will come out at -6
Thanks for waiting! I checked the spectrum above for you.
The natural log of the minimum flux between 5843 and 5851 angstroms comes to 3.17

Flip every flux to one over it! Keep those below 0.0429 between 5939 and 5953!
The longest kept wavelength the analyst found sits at 5950.81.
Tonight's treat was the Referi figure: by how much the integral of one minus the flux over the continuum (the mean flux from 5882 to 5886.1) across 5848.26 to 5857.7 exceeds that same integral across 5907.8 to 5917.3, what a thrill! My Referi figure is -0.4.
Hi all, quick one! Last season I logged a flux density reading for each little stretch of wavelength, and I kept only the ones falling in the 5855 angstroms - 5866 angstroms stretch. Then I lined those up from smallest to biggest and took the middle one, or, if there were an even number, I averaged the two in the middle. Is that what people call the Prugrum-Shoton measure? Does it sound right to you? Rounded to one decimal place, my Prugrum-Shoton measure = 23.0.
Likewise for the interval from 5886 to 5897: 17.9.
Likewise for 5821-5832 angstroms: 24.2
